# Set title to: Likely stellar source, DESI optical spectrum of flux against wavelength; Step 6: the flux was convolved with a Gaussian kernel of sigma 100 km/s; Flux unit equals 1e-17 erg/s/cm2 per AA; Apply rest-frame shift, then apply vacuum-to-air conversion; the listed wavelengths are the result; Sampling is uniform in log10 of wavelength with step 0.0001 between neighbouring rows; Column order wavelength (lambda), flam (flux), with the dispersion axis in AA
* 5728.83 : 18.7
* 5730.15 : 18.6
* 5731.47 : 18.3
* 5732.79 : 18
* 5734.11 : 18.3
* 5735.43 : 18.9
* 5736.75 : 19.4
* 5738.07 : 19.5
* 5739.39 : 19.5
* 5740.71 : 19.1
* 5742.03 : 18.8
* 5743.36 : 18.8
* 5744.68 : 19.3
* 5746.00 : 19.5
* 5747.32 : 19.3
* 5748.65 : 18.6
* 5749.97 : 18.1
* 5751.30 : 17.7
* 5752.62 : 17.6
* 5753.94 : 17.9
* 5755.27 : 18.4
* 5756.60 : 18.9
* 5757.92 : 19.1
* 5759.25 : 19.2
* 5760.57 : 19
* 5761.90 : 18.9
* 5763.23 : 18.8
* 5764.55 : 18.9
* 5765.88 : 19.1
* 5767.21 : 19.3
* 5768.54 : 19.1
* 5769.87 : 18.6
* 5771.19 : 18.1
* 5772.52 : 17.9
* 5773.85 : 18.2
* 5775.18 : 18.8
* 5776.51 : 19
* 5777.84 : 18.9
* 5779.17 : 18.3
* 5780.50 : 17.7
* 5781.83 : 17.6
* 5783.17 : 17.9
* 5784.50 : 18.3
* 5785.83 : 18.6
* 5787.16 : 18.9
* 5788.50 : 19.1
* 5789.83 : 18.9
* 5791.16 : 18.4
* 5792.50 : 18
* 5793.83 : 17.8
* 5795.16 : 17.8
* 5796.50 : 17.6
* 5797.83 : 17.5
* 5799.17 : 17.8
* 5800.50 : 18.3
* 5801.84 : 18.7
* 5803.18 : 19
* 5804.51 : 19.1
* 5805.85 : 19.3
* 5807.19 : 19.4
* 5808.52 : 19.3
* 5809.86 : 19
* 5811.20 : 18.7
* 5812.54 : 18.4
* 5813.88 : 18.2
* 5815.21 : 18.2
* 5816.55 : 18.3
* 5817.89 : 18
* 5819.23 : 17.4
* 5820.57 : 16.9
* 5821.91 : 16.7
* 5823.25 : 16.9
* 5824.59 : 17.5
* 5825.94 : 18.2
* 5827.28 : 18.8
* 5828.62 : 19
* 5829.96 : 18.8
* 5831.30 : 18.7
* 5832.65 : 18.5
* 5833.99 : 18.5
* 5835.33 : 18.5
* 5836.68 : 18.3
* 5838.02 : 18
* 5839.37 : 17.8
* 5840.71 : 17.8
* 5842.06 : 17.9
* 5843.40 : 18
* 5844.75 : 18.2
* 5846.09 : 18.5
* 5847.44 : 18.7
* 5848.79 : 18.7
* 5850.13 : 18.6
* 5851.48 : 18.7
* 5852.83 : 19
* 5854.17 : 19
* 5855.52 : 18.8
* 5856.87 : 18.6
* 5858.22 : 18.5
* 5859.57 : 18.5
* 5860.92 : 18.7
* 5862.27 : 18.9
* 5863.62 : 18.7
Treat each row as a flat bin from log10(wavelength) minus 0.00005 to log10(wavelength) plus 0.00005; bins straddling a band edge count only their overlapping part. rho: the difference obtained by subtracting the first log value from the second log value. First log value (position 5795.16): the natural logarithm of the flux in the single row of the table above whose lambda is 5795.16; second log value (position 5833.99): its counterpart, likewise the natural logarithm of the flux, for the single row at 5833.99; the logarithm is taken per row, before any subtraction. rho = 0.039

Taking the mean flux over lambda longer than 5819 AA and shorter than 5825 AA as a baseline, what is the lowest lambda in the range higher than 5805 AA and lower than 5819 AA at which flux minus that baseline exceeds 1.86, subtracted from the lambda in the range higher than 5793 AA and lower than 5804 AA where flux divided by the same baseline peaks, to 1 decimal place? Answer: -2.7 AA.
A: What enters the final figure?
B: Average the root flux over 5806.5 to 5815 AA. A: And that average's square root 2.08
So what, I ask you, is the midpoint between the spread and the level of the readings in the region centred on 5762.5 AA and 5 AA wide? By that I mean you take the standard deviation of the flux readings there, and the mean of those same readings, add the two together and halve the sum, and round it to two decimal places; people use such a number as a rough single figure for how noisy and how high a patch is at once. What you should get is 9.49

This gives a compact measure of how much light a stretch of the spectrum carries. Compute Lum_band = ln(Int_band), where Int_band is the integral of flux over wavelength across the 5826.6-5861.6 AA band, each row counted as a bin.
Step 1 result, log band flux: 6.5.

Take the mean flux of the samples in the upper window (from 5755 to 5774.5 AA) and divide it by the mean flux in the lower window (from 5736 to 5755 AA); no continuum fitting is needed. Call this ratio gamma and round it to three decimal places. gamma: 0.999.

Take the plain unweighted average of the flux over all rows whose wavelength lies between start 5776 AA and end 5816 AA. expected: 18.5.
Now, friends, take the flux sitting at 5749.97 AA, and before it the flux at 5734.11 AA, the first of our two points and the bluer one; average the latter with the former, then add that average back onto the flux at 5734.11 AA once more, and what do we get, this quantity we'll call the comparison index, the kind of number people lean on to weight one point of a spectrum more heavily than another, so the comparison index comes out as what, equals 36.5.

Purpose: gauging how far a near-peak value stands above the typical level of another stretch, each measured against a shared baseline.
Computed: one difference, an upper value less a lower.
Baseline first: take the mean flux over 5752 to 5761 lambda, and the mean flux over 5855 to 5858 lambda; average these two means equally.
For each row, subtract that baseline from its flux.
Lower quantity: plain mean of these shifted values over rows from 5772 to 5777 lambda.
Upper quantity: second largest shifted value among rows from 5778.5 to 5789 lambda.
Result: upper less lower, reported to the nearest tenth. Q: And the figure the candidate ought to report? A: 0.4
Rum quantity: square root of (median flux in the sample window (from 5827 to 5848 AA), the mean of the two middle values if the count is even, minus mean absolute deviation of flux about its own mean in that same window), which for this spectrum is 4.26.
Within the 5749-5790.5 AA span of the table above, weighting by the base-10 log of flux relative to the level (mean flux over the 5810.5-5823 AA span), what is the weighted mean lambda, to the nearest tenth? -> 5770.5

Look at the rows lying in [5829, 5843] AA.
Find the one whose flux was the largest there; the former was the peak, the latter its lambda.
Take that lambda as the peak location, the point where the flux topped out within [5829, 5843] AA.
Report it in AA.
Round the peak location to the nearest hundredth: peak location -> 5829.96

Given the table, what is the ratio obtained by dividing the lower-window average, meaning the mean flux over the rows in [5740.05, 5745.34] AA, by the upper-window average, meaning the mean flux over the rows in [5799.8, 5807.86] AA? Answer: 1.00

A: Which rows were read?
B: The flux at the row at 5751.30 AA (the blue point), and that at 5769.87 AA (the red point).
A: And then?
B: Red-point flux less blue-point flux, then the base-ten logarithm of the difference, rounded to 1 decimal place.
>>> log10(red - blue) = 0.0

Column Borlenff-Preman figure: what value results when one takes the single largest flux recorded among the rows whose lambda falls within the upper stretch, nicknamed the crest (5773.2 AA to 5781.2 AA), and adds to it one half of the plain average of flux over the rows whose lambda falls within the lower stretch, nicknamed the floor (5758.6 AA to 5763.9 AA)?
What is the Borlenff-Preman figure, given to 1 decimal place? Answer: 28.5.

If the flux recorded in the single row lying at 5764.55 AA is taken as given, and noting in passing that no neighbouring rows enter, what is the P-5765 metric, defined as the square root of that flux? 4.35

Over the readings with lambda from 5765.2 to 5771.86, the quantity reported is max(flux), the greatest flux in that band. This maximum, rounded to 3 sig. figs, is 19.3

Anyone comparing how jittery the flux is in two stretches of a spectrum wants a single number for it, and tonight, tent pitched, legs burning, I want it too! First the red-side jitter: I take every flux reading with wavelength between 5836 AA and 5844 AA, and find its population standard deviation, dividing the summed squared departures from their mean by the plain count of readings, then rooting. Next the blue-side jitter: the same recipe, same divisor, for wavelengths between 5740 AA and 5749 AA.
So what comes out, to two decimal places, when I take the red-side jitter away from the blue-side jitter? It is 0.14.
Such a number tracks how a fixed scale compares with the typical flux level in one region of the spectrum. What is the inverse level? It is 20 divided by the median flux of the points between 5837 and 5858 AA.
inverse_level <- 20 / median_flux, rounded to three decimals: 1.075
